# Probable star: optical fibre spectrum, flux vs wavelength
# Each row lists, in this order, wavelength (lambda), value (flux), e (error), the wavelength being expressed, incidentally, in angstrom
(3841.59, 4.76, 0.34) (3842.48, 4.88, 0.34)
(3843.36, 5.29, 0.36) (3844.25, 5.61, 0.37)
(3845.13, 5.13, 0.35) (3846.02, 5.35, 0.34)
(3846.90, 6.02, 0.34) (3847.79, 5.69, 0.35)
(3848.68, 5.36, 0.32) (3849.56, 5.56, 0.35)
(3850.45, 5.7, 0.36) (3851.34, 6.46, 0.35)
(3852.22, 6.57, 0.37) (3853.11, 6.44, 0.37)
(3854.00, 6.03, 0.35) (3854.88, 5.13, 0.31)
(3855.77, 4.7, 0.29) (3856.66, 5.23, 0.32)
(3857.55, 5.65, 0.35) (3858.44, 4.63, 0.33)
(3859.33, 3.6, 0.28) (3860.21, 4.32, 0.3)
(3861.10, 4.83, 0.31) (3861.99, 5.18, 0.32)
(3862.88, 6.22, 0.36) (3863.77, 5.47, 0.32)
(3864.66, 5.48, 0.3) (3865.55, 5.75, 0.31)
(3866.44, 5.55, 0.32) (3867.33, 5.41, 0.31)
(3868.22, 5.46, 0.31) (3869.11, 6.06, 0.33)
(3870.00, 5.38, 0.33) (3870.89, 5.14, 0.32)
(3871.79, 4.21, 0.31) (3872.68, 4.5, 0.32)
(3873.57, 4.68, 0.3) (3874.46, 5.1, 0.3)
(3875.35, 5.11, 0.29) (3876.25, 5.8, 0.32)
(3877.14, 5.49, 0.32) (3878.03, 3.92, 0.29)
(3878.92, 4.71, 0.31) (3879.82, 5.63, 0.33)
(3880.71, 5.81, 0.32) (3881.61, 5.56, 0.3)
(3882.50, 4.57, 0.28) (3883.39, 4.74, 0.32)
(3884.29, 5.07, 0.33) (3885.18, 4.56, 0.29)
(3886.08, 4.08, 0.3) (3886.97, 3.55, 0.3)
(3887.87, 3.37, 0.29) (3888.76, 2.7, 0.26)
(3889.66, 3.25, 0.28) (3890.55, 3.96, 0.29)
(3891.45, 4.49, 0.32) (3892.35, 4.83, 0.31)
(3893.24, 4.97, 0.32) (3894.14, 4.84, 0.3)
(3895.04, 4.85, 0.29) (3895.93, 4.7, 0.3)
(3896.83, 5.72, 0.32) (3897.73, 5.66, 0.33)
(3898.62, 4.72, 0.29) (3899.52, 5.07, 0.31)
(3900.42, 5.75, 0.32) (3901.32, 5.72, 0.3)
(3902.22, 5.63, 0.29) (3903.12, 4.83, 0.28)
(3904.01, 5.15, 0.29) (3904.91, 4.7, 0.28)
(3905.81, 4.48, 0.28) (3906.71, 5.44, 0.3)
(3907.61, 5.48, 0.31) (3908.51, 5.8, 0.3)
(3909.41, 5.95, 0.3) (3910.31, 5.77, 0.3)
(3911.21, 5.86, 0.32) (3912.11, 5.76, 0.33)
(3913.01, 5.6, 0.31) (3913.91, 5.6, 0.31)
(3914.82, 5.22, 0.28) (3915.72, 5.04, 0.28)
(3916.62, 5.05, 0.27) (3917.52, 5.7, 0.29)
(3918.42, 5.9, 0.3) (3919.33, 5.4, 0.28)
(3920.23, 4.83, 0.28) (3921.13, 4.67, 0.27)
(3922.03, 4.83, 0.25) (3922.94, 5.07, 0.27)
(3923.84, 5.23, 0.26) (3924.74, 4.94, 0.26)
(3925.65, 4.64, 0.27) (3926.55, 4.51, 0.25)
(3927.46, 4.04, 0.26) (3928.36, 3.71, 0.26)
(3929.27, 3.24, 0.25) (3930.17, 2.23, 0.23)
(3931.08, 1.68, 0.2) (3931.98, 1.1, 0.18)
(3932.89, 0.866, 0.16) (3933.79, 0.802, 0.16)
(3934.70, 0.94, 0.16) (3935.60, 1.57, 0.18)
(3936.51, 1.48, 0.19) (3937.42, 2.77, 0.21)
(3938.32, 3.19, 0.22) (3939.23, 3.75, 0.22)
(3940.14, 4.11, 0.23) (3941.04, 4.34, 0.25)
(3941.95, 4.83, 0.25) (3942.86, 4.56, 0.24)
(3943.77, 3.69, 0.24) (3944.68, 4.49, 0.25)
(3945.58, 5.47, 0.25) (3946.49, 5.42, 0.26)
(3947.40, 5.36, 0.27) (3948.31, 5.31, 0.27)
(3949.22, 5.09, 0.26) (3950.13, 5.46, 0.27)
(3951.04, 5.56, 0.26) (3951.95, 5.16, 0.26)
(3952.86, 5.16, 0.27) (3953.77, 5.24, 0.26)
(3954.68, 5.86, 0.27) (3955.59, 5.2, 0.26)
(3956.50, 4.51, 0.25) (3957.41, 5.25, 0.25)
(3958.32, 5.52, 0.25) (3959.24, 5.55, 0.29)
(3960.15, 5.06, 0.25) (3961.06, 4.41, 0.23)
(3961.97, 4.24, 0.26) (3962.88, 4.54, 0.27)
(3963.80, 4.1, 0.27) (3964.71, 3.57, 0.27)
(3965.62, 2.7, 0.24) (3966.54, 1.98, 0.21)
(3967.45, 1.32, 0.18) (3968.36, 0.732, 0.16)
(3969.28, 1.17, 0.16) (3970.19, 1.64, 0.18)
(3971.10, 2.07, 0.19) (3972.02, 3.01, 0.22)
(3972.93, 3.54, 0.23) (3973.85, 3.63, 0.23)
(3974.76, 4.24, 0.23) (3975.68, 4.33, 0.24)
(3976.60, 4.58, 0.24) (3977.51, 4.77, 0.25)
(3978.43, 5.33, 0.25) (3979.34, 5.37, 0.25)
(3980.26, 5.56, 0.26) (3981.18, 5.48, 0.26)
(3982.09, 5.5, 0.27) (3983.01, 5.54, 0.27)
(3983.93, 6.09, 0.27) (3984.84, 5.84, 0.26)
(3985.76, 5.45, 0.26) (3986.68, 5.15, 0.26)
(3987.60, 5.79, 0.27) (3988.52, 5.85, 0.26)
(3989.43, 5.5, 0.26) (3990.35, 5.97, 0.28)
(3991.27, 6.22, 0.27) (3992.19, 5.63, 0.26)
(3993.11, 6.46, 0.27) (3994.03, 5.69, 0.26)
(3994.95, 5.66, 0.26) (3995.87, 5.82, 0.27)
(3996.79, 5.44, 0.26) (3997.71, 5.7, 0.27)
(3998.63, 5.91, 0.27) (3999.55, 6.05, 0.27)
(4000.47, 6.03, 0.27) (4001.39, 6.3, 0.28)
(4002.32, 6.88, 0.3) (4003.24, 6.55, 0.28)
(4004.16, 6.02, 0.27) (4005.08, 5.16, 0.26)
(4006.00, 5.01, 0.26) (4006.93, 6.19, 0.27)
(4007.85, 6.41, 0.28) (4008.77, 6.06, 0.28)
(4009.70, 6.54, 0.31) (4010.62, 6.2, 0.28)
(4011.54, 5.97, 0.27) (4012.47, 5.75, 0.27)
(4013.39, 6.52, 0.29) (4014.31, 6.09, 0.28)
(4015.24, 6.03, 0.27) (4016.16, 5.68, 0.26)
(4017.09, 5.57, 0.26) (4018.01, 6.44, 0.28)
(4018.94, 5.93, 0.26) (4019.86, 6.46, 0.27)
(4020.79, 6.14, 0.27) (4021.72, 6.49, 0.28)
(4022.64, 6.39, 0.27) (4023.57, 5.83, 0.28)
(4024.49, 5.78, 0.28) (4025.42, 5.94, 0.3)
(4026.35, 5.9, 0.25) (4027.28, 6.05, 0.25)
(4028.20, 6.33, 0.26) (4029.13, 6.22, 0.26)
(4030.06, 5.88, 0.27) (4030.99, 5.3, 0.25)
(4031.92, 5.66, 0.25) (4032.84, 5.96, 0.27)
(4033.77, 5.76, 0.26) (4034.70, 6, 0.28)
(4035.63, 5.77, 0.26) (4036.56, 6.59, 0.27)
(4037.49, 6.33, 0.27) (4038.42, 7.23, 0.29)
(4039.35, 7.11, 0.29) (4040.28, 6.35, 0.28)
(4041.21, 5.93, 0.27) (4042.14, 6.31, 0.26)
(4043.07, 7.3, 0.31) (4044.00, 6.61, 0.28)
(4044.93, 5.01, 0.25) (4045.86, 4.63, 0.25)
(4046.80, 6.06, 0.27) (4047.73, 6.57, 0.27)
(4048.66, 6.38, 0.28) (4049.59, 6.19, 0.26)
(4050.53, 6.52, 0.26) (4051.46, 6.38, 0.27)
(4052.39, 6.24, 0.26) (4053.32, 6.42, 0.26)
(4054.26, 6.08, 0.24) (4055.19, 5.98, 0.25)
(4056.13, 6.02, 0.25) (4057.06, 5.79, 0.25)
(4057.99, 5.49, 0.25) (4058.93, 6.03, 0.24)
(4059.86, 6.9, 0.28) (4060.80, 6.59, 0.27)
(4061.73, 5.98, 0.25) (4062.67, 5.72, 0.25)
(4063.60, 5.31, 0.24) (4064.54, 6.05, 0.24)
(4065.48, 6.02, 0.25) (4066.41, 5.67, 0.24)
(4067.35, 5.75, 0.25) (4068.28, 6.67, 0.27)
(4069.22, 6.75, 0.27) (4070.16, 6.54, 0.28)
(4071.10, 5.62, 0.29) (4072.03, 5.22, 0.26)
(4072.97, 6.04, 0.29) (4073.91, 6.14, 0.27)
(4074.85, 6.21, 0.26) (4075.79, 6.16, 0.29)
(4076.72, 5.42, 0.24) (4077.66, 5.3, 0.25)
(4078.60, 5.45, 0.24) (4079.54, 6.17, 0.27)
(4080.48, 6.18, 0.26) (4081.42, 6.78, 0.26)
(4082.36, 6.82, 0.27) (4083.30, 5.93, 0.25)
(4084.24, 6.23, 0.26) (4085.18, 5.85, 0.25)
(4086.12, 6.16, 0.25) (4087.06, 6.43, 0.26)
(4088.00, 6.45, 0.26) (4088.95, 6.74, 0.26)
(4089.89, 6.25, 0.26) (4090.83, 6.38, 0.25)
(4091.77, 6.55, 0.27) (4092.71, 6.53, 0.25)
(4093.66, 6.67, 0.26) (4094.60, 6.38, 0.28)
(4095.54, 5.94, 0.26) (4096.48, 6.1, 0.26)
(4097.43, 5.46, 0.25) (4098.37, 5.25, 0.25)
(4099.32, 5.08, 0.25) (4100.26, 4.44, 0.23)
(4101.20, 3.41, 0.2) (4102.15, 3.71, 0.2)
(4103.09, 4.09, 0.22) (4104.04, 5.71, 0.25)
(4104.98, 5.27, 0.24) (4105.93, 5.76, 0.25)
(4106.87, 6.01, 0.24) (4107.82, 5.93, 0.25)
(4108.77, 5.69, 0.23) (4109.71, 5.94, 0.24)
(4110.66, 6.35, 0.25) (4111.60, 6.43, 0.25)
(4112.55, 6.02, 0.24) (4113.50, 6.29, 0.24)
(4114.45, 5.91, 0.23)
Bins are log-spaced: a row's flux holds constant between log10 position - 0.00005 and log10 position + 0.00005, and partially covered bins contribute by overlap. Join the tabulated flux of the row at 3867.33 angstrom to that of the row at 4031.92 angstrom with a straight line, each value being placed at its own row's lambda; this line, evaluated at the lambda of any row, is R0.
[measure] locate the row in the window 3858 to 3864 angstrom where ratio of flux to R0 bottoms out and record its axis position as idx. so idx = 3859.33 angstrom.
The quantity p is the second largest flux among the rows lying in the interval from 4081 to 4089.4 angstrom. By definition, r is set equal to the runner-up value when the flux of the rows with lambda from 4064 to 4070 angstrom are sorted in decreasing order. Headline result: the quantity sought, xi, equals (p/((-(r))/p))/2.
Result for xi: -3.4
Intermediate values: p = 6.78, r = 6.67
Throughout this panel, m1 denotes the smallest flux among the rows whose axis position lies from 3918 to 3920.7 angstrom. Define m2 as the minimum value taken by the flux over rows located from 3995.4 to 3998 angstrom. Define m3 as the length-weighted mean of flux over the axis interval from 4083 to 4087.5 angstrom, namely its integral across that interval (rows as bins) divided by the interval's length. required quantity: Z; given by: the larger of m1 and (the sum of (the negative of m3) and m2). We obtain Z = 4.8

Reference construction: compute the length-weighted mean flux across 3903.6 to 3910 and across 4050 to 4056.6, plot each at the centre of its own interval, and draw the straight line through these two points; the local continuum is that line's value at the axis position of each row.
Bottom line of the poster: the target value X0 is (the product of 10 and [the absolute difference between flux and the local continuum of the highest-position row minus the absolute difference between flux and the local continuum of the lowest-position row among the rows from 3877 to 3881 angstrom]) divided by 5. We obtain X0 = 0.6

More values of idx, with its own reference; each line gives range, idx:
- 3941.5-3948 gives 3943.77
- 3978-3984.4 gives 3978.43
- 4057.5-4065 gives 4063.60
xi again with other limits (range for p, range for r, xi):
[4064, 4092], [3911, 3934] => -3.9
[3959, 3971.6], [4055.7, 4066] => -1.9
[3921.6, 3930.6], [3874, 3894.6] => -2.2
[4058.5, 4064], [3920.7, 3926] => -4.3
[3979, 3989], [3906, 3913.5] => -2.9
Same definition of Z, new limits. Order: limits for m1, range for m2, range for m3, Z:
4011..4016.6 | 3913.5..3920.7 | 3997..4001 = 5.7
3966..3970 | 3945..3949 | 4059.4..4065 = 0.7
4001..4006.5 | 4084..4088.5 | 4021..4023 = 5.0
